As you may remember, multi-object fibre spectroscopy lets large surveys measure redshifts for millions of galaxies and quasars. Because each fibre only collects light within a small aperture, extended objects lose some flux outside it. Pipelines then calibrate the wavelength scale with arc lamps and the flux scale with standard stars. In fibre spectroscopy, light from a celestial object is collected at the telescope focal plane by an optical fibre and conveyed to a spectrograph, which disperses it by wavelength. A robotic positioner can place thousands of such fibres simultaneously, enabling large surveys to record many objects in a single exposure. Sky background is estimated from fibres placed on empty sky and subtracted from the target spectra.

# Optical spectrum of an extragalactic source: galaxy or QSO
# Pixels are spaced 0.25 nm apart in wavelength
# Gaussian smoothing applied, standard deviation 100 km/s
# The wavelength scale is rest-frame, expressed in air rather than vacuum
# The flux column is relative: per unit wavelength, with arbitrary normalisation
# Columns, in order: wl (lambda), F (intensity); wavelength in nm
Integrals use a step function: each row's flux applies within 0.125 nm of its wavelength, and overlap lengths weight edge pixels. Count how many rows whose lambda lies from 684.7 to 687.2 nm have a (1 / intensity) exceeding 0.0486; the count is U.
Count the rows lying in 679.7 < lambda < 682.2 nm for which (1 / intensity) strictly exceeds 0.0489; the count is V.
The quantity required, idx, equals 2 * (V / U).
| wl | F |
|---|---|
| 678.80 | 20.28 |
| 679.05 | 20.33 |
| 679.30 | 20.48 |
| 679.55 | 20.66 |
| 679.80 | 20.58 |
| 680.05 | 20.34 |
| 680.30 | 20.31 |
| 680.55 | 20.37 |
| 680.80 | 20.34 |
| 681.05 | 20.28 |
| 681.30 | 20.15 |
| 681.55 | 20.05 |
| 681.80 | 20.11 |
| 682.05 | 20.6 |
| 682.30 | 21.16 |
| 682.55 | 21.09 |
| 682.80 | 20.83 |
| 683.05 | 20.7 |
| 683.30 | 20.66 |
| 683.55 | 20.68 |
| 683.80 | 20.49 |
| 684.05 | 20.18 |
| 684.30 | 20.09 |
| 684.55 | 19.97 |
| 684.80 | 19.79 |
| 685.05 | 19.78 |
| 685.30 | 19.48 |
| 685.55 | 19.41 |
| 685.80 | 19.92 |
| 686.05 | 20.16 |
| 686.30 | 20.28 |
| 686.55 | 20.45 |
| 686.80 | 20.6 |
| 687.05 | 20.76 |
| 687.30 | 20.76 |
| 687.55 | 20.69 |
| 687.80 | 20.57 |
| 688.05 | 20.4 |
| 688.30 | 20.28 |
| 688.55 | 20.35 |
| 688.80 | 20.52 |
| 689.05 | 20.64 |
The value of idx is 2.00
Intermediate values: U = 8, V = 8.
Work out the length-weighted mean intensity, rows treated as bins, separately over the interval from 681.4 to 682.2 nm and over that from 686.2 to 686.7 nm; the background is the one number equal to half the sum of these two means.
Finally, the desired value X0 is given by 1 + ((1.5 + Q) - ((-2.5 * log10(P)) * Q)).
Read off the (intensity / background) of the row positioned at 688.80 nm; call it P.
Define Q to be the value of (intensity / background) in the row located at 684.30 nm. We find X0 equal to 3.498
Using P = 1.009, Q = 0.988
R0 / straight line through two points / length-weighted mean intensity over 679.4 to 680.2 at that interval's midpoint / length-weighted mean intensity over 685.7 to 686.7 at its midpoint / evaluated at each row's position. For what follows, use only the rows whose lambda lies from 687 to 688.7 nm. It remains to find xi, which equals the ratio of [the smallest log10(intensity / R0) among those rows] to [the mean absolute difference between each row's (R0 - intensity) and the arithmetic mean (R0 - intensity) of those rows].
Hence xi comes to 0.022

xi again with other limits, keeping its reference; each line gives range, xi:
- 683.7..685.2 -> -0.058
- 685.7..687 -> -0.033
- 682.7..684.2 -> -0.019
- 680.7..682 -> -0.097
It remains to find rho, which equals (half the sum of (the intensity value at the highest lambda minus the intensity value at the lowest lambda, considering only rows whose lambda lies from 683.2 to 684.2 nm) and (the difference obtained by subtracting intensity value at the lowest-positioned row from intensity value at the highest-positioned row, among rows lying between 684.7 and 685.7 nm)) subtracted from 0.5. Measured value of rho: 0.93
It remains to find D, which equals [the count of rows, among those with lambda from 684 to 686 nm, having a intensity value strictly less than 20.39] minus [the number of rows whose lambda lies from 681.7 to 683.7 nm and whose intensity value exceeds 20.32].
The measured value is 1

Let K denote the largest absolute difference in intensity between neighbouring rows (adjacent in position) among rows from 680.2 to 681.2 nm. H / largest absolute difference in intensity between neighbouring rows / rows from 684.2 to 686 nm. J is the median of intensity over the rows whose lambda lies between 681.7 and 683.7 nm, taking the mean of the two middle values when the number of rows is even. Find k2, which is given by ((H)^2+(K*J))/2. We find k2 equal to 1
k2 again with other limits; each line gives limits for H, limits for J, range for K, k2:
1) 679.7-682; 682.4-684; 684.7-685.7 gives 3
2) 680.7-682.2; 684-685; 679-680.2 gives 3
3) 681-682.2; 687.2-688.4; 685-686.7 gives 5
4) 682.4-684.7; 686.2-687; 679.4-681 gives 3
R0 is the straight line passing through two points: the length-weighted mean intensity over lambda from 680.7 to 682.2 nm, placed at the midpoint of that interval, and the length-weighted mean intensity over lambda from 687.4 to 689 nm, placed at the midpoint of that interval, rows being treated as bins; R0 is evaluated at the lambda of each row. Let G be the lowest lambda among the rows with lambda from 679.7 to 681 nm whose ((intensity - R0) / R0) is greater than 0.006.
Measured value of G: 679.80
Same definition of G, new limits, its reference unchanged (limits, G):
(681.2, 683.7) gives 682.05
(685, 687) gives 686.80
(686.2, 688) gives 686.80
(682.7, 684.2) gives 682.80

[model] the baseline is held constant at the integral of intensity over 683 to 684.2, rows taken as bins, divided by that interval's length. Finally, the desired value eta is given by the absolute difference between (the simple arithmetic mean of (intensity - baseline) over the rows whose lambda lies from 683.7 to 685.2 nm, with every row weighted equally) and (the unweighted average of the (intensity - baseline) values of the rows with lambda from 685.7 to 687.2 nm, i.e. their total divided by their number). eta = 0.31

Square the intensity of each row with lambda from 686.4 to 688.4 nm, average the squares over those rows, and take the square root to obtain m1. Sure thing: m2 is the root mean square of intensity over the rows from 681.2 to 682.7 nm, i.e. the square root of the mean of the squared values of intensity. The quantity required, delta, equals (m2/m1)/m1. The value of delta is 0.0486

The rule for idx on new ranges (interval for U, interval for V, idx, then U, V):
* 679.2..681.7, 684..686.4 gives 2.50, 8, 10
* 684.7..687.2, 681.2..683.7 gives 0.75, 8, 3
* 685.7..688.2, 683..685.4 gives 2.00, 6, 6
